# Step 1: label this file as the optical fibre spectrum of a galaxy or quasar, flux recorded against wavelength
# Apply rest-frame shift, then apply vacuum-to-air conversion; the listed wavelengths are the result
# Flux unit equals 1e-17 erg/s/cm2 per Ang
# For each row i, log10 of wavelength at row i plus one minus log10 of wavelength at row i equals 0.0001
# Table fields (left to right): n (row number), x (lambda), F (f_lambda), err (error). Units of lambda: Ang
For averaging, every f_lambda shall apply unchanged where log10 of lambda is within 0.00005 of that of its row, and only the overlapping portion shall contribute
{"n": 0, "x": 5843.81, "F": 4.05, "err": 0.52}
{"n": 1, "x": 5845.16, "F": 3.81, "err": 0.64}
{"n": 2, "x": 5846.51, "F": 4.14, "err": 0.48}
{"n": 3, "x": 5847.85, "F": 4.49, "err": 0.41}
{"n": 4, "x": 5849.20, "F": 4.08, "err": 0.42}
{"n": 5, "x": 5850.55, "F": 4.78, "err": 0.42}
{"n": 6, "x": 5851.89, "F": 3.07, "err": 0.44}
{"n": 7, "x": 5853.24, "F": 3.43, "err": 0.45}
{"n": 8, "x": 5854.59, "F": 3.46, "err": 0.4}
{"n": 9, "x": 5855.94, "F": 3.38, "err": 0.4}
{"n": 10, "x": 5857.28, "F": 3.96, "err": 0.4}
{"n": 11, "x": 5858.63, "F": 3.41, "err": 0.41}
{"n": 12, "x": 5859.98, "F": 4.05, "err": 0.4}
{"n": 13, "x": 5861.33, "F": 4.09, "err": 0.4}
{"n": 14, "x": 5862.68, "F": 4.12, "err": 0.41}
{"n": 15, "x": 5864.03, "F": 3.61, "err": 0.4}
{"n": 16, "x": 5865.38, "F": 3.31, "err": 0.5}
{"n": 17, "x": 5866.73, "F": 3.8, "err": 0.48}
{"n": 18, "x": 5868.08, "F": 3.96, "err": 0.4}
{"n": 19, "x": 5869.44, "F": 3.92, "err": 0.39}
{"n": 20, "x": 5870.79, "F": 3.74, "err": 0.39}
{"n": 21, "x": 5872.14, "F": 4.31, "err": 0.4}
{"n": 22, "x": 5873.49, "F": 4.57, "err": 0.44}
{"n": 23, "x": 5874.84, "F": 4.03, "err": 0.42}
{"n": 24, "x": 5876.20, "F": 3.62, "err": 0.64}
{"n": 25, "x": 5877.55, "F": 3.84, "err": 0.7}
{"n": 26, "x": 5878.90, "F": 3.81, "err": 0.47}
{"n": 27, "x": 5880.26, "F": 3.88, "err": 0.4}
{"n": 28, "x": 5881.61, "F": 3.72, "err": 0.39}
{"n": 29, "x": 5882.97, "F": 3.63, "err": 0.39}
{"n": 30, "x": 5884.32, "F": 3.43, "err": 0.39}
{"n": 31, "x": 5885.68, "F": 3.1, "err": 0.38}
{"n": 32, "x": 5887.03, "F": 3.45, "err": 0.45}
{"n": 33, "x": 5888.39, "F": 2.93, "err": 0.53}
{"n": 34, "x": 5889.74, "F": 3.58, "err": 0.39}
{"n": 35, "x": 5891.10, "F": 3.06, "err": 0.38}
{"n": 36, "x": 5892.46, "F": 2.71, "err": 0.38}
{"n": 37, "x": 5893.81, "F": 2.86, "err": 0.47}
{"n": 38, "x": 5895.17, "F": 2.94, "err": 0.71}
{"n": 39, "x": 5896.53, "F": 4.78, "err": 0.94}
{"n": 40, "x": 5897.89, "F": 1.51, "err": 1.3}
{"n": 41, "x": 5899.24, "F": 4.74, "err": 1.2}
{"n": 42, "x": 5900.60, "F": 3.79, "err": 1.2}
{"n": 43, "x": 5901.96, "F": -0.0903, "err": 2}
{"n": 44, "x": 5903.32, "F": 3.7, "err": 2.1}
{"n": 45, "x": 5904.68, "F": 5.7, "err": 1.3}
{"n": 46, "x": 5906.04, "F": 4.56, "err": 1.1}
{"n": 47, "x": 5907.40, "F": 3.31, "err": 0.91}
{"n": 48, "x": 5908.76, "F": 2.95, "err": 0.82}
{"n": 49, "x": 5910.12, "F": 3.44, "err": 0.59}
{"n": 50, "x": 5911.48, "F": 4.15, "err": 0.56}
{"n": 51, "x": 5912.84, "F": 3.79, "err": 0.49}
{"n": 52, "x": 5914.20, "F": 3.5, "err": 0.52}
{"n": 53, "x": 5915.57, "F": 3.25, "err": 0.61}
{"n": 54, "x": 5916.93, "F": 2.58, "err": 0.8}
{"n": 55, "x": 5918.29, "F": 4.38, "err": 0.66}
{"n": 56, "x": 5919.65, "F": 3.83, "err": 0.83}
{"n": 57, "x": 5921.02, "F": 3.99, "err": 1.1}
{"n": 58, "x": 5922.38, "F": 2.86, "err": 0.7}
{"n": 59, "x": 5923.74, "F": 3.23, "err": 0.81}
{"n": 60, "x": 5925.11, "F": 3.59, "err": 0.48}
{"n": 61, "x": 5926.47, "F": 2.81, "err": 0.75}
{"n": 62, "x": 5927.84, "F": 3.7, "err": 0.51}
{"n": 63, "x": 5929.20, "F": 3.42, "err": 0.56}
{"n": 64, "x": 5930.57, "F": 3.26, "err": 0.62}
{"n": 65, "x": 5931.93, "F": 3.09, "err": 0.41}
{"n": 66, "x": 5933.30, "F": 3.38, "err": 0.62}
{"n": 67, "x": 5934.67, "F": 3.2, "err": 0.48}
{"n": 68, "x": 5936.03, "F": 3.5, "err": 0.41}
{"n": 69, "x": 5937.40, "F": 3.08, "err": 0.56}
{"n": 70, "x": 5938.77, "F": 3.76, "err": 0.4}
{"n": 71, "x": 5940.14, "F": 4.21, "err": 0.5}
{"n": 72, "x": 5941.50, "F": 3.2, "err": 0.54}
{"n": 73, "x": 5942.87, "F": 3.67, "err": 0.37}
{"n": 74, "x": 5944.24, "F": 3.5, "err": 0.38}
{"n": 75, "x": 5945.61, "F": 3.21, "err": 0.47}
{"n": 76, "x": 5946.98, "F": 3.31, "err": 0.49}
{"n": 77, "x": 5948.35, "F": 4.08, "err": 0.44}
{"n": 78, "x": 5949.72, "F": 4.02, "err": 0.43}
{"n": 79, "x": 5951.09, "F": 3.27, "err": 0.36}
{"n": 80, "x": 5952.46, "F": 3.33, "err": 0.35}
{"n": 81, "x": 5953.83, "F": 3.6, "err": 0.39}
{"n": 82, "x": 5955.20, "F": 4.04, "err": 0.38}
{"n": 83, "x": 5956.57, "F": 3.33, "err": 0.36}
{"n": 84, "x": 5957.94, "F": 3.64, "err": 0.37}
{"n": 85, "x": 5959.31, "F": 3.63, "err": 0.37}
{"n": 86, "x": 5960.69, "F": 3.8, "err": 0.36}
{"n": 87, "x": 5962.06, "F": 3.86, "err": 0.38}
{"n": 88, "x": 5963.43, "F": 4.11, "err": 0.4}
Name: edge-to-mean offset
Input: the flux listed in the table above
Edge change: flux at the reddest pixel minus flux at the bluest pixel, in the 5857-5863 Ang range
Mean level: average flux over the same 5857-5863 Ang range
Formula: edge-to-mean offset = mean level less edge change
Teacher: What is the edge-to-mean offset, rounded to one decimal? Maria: 3.8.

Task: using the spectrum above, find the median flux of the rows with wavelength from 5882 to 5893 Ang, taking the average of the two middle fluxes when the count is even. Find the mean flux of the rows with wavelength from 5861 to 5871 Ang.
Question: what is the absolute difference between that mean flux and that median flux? 0.55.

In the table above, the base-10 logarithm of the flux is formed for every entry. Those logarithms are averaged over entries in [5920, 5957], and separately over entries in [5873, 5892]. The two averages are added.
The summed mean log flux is 1.09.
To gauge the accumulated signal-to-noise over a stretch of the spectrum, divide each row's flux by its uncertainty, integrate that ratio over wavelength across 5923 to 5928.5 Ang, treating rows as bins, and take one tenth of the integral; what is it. 3.1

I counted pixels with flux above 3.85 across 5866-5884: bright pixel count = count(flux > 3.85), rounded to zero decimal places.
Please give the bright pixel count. 6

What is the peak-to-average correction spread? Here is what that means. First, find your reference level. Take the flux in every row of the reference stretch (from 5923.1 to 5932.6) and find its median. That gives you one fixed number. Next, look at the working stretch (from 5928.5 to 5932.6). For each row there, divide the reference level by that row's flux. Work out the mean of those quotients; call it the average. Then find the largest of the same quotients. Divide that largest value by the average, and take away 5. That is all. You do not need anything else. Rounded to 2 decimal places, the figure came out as -3.95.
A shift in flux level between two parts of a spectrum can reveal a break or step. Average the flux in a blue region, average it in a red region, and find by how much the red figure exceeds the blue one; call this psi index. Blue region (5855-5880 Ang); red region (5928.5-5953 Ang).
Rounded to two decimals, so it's -0.39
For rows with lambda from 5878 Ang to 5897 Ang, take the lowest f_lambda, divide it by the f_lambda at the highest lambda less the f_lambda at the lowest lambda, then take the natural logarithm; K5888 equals 1.0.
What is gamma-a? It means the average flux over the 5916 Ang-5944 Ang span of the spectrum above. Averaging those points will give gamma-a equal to 3.44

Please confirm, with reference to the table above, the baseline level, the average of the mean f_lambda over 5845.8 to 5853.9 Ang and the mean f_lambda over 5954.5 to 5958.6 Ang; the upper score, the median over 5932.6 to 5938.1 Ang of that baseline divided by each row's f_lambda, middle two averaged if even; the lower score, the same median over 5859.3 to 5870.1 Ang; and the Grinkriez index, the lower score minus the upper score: -0.19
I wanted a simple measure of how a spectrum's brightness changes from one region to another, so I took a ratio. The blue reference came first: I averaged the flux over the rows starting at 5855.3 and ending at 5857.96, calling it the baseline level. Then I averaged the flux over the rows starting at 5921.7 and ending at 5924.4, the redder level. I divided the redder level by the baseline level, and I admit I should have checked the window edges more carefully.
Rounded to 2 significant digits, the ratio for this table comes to 0.83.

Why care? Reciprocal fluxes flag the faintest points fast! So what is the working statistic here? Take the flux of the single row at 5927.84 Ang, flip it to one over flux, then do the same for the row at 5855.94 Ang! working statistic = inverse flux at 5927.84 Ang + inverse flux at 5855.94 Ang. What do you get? 0.566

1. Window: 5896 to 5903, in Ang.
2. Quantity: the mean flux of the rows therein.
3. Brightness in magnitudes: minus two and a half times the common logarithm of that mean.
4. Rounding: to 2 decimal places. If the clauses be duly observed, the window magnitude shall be -1.17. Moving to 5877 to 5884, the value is -1.44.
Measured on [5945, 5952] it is -1.38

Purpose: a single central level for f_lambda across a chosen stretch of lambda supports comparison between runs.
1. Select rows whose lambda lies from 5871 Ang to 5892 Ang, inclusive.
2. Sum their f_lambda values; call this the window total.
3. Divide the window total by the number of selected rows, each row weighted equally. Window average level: 3.66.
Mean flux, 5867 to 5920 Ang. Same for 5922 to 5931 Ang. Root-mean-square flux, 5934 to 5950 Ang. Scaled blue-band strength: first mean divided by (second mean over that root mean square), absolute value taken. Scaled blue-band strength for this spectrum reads 3.9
